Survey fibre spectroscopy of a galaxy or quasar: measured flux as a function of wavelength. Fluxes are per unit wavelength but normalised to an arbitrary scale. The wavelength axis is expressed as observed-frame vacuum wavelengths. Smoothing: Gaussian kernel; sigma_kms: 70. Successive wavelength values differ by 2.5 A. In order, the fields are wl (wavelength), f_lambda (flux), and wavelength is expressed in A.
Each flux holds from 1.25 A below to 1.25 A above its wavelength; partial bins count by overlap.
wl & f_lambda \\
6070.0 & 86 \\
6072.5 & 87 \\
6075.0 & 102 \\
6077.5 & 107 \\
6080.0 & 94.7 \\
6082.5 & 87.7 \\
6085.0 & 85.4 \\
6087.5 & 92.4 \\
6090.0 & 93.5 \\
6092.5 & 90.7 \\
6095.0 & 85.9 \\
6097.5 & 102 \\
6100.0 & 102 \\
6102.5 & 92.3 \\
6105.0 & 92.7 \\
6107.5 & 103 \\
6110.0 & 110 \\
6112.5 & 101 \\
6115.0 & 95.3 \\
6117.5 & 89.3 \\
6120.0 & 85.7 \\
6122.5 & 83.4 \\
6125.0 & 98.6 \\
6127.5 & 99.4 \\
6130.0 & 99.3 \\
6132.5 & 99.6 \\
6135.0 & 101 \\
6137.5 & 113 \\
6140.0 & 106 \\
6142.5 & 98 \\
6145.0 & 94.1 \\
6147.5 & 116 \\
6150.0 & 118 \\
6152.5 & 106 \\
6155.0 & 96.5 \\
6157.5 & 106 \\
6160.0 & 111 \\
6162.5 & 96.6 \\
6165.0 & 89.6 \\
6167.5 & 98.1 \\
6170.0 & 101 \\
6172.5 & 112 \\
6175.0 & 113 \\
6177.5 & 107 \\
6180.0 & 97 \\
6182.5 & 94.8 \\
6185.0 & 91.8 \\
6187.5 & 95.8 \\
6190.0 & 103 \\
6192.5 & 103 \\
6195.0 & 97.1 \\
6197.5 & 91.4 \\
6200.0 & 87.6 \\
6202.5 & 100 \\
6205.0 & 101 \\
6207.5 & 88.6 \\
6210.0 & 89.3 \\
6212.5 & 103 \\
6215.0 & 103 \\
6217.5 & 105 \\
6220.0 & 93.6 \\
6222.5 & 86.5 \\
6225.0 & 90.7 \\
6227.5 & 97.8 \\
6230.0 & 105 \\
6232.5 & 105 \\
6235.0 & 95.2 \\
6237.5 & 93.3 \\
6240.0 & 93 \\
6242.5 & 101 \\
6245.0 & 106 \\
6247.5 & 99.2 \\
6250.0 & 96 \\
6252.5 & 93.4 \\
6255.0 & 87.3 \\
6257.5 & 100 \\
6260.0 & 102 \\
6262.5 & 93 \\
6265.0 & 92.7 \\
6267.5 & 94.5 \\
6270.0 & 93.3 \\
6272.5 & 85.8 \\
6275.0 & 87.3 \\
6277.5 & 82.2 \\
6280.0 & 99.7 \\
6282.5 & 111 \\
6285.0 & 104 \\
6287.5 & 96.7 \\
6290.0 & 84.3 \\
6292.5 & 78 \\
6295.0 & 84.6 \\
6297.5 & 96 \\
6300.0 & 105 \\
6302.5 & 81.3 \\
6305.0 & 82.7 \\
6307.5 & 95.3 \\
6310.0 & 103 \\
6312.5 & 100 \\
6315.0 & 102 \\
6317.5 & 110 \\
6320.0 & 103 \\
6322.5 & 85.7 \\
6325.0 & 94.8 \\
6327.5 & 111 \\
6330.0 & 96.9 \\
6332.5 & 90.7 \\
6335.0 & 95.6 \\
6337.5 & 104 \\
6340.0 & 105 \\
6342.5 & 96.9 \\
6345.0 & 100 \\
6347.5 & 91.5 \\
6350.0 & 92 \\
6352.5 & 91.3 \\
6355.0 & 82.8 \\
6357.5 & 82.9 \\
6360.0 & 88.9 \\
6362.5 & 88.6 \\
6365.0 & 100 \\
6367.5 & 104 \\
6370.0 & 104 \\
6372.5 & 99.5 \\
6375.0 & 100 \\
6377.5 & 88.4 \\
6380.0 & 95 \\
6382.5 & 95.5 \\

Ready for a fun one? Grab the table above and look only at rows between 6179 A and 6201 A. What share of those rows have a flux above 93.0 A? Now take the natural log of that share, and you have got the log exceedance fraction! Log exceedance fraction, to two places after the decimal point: -0.41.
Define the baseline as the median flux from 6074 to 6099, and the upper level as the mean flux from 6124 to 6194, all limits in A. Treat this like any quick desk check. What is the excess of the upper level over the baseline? 9.4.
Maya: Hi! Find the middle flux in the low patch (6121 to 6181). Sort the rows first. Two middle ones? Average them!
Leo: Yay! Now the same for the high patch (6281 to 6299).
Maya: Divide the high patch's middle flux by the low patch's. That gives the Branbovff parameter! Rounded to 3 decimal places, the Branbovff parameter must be 0.957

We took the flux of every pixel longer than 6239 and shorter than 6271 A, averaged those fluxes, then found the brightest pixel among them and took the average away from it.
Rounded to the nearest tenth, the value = 9.7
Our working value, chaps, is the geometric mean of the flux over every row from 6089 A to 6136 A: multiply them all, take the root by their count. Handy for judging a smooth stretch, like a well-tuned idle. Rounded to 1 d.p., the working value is 95.8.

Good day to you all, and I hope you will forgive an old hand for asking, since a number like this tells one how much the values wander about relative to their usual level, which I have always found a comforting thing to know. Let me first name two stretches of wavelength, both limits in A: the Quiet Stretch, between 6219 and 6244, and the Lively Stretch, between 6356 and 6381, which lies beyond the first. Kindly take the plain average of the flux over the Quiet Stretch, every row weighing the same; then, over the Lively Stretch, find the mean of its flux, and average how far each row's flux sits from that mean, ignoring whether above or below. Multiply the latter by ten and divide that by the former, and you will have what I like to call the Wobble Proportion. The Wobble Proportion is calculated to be 0.66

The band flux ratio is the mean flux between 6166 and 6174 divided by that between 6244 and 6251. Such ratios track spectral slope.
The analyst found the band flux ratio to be 1.03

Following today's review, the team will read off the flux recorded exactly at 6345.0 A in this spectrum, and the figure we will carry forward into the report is 100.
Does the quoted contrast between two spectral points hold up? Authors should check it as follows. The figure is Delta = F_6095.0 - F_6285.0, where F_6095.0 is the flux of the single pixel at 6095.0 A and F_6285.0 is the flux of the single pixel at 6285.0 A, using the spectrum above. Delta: -18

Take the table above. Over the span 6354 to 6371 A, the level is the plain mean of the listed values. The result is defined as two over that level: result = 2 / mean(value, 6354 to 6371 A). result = 0.0215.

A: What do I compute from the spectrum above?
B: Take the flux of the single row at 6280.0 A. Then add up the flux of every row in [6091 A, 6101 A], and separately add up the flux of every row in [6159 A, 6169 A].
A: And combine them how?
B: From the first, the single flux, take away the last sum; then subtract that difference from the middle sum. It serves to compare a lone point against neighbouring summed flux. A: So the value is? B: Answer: 676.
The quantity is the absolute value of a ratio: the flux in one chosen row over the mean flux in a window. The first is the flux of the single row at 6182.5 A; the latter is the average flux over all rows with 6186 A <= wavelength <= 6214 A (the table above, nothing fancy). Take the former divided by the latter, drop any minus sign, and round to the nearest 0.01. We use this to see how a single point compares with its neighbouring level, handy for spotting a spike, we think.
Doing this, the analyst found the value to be 0.98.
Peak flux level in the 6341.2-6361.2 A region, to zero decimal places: 100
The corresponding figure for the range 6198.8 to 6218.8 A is 105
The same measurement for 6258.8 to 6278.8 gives 102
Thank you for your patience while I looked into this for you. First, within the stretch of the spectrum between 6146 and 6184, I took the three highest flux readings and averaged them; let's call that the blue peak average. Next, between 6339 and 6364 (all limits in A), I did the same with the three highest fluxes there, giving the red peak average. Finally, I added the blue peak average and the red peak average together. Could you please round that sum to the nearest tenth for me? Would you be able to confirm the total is 216.3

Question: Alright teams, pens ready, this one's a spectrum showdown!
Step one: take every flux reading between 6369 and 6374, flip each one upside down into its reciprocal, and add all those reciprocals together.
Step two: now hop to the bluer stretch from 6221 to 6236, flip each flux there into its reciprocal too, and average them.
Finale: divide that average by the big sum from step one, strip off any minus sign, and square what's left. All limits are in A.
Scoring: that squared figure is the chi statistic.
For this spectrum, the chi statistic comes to 0.28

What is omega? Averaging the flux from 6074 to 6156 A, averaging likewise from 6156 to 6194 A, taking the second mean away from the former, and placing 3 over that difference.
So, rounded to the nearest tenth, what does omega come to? -1.0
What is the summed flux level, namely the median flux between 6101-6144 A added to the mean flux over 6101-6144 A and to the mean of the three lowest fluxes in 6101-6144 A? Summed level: 284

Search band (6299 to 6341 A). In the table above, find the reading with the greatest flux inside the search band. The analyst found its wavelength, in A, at 6327.5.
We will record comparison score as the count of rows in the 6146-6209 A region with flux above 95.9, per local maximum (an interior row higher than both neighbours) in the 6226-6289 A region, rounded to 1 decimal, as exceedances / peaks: 3.6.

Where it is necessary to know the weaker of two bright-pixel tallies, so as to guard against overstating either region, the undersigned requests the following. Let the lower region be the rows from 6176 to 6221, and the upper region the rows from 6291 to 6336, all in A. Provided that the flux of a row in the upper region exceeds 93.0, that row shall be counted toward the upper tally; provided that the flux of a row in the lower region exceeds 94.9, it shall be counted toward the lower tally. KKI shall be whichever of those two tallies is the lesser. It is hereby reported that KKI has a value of 11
